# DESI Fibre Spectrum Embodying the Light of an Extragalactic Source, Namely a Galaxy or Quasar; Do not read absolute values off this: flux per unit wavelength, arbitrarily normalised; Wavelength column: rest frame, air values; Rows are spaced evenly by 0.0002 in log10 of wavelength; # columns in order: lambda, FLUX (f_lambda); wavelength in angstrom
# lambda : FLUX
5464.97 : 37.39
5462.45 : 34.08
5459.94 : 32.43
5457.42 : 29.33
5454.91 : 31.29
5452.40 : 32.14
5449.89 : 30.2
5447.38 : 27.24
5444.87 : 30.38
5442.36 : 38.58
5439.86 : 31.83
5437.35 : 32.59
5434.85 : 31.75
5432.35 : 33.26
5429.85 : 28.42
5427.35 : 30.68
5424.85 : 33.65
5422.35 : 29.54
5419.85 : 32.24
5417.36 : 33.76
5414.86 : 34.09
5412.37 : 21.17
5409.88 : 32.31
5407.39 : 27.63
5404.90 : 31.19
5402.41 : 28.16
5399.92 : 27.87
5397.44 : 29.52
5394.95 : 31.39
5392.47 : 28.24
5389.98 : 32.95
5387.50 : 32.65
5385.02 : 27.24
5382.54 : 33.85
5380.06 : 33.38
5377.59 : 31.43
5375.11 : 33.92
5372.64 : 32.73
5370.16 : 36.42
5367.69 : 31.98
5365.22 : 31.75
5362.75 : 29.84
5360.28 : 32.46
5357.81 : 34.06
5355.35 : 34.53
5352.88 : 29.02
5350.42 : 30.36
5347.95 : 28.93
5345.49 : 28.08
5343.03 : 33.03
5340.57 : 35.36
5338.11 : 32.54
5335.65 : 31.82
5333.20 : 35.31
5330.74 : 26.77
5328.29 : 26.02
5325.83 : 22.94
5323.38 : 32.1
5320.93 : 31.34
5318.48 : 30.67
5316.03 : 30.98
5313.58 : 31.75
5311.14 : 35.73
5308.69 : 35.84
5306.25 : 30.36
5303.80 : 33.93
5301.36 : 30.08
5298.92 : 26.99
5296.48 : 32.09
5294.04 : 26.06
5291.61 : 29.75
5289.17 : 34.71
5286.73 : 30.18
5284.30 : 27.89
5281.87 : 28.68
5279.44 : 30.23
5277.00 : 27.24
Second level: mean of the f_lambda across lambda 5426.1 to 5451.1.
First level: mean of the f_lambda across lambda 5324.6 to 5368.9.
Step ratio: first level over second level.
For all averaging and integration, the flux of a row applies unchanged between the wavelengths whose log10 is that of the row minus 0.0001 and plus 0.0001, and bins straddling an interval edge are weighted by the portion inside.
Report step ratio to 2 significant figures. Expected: 0.98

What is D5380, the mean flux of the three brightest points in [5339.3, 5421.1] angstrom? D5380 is 35.4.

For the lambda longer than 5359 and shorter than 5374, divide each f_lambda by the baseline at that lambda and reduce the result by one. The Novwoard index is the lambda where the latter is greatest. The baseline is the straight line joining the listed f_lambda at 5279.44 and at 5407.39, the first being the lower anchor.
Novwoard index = 5370.16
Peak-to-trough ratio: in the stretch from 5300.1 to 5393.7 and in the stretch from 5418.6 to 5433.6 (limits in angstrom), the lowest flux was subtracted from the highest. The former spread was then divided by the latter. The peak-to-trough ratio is 2.6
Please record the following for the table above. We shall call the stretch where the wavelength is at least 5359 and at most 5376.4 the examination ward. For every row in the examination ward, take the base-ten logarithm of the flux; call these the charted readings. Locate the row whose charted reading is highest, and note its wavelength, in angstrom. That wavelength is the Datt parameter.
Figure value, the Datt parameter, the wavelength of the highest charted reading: 5370.16 angstrom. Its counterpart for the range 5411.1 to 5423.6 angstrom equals 5414.86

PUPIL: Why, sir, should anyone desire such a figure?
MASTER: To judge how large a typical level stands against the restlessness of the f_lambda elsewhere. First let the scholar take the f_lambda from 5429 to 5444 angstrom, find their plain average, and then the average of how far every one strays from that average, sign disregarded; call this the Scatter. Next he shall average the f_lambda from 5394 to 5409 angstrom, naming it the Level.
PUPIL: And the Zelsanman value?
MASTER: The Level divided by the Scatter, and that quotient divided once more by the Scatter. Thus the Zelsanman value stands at 6.5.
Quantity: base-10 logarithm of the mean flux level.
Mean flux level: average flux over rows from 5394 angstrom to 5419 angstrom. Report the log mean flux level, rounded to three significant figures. 1.47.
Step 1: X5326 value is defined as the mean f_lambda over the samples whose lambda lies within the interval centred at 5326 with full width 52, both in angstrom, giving 31.1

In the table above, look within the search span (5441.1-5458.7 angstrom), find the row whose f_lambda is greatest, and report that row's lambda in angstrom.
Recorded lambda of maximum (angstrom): 5442.36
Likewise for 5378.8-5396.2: 5382.54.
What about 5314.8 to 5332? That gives 5323.38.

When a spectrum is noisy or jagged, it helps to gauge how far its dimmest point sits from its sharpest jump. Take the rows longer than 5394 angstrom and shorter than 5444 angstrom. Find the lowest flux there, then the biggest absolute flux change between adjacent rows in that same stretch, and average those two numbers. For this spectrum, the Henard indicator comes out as 17.0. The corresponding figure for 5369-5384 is 17.6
